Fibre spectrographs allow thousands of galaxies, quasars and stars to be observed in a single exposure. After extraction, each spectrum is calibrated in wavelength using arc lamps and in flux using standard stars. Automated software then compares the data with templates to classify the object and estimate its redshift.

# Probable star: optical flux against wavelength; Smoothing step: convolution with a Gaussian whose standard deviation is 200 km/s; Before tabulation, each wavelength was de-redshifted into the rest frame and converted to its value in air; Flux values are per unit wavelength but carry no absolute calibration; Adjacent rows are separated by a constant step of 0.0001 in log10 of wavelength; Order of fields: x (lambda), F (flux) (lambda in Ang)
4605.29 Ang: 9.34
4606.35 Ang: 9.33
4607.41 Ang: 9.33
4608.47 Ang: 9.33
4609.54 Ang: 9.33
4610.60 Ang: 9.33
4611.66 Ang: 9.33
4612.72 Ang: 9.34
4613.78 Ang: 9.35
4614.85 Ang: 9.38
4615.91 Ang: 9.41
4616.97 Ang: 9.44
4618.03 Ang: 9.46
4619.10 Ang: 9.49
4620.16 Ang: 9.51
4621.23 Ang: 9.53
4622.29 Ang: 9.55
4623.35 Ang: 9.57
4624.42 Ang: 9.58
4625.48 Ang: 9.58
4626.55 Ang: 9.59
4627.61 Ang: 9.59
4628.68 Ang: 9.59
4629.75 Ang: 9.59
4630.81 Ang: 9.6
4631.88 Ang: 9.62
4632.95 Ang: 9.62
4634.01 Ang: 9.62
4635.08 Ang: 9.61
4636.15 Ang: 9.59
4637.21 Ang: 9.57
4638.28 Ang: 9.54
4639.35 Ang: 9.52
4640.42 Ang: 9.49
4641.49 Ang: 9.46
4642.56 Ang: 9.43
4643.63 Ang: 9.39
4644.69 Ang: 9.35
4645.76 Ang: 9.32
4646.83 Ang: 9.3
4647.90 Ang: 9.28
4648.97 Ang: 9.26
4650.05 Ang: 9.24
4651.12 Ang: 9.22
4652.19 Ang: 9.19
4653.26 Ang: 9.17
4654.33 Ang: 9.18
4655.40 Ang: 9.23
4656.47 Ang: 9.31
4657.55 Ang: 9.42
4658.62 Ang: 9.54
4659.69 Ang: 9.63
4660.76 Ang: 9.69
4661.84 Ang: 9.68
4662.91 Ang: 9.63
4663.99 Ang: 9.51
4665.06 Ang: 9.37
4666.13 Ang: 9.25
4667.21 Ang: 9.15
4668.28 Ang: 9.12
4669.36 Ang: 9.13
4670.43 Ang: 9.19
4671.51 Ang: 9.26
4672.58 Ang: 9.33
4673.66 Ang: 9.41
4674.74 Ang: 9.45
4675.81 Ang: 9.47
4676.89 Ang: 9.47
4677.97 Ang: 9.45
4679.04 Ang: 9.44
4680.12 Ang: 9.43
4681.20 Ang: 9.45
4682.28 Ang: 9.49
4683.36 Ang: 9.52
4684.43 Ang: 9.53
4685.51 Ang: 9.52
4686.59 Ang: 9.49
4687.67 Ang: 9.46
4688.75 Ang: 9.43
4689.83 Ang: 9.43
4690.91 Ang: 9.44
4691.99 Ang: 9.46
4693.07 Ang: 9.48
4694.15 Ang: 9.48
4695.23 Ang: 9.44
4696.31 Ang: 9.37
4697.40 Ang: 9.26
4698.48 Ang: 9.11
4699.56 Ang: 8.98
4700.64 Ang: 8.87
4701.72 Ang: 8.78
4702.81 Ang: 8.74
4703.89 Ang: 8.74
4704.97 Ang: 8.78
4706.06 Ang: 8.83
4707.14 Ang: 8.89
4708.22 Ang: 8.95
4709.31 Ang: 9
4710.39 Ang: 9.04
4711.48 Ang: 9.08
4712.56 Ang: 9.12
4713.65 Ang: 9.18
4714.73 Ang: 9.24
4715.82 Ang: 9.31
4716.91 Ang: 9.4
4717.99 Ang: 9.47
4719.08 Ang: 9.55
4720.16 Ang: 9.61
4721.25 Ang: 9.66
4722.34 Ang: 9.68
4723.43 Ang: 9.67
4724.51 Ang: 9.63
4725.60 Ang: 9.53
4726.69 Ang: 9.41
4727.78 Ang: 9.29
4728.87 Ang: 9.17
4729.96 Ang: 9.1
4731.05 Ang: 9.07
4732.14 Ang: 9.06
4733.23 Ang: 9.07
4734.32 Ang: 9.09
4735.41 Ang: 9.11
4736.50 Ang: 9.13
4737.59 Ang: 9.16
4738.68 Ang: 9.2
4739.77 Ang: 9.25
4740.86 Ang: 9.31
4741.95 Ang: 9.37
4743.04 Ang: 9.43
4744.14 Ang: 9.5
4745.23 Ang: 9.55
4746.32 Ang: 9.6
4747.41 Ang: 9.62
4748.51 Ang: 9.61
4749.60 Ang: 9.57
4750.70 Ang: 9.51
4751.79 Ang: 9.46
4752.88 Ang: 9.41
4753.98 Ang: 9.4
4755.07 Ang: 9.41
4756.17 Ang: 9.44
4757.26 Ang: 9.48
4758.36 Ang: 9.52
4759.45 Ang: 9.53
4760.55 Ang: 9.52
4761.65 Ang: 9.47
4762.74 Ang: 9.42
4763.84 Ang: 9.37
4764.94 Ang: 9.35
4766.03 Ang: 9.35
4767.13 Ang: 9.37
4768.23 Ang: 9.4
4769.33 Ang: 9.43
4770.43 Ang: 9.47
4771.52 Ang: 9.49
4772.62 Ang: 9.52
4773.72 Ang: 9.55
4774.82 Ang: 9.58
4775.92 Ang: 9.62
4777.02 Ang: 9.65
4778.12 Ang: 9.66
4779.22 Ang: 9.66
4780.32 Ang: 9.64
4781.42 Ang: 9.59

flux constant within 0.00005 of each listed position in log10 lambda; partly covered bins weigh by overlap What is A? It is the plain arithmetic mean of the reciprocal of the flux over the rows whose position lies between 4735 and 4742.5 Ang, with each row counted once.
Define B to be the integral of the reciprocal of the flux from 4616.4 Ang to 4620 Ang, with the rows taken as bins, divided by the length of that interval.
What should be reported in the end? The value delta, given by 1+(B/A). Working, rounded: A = 0.108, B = 0.106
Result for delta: 1.97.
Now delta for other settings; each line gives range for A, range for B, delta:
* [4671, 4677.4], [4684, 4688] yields 1.99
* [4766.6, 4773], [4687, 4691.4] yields 2.00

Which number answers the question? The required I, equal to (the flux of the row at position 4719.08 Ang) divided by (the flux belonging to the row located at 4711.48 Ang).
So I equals 1.05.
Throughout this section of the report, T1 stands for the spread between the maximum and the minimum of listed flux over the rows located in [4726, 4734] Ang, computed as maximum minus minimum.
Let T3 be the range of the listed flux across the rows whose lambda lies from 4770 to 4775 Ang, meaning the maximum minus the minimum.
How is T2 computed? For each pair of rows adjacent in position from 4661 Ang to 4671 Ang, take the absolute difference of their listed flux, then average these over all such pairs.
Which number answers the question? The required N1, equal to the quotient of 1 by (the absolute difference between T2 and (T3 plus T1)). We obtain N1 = 2.6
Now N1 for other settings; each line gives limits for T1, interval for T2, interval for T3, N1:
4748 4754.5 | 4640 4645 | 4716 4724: 2.2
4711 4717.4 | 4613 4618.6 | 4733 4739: 2.4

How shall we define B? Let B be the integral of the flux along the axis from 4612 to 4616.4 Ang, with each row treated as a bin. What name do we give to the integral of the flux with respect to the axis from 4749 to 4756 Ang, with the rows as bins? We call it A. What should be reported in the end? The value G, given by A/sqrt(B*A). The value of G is 1.27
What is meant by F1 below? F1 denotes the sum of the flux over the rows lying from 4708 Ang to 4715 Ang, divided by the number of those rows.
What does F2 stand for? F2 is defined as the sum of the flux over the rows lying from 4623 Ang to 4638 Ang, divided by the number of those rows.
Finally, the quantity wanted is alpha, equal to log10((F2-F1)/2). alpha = -0.60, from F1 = 9.09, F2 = 9.59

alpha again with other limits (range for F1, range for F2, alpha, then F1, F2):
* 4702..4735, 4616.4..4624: -0.83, 9.21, 9.51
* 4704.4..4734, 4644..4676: -1.34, 9.25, 9.34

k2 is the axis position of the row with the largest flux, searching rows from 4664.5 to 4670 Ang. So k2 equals 4665.06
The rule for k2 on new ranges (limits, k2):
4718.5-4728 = 4722.34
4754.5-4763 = 4759.45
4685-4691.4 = 4685.51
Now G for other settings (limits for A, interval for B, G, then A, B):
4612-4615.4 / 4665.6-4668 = 1.20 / 32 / 22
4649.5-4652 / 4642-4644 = 1.11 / 23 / 19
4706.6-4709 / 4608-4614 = 0.62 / 21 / 56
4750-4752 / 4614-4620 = 0.58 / 19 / 57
